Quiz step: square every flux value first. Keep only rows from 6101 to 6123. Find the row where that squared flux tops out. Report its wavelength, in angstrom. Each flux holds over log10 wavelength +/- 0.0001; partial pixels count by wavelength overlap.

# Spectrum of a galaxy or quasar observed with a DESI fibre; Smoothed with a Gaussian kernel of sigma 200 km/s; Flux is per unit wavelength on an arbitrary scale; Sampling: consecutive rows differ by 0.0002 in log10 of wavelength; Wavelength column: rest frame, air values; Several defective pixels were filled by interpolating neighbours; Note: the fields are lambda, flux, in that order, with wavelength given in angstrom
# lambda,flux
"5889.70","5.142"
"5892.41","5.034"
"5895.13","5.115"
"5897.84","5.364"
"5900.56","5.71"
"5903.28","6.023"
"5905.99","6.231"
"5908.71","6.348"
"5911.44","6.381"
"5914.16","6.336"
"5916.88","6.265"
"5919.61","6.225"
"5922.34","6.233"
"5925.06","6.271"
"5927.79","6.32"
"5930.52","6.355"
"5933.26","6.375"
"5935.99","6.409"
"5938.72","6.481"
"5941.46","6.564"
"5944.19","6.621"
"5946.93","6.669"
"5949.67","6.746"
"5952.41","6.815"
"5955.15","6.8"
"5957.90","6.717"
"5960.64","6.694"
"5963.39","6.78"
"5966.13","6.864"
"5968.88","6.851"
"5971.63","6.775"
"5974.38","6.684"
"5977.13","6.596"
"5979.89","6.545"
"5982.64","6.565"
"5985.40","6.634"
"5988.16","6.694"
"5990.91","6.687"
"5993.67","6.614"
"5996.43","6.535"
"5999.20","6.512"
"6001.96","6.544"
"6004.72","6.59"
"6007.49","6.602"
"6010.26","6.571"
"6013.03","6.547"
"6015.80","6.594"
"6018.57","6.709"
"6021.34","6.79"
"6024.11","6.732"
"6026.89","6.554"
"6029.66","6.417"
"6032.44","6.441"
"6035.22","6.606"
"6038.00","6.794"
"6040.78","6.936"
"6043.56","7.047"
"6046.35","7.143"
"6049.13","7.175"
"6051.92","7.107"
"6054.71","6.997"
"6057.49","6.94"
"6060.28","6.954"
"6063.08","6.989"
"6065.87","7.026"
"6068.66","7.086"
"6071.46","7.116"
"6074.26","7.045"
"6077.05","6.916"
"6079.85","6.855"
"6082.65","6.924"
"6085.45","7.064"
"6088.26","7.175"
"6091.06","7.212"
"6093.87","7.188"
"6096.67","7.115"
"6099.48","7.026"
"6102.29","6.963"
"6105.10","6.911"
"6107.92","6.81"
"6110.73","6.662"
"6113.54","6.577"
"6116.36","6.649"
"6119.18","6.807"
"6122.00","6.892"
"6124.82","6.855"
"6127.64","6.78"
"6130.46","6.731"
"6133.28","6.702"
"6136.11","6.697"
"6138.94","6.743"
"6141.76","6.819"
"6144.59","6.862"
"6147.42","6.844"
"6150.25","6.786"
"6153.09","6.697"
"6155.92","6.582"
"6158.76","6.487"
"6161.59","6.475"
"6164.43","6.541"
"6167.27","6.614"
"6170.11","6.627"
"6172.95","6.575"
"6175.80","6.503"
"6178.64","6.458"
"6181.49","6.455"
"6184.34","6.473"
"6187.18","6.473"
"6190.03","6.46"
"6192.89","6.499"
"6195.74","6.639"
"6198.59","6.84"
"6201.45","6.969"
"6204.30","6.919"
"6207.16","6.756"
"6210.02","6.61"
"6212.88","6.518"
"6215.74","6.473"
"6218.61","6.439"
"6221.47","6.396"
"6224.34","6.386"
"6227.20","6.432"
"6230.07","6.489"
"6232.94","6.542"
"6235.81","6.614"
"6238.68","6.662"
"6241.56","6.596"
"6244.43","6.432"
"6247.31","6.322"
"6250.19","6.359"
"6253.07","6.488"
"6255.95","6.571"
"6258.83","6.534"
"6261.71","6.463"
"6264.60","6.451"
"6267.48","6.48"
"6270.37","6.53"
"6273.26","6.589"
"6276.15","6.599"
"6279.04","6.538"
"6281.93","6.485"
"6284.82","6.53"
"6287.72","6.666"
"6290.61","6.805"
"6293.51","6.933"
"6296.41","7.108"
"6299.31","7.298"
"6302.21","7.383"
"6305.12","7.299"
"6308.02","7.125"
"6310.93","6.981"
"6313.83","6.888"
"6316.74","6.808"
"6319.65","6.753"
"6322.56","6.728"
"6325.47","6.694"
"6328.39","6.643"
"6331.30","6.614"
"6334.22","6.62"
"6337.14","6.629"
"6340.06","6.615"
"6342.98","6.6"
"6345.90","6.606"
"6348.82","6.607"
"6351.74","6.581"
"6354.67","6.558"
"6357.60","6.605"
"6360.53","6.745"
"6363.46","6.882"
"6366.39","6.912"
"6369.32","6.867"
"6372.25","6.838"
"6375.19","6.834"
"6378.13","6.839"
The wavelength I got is 6102.29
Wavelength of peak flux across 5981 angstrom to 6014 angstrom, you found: 5988.16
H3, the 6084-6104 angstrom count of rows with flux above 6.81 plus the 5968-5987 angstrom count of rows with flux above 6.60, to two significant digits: 11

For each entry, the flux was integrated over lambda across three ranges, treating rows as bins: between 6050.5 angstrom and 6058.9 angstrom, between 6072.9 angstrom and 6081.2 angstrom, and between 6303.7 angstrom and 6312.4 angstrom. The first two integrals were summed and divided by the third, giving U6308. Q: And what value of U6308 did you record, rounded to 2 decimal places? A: 1.88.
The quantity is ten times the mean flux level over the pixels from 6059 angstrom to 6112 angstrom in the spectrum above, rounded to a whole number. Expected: 70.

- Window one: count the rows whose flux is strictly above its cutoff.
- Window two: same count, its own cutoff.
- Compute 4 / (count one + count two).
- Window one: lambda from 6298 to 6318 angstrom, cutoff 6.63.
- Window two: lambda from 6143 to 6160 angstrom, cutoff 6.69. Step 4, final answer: 0.36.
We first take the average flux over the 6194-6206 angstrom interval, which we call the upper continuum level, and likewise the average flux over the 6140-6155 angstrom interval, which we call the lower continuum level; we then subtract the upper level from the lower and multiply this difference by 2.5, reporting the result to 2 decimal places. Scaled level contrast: -0.10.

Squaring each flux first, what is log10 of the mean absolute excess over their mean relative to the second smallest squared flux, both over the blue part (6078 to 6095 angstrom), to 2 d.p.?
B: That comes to -1.44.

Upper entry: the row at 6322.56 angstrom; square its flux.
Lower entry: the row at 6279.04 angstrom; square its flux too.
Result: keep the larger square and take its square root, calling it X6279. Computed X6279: 6.73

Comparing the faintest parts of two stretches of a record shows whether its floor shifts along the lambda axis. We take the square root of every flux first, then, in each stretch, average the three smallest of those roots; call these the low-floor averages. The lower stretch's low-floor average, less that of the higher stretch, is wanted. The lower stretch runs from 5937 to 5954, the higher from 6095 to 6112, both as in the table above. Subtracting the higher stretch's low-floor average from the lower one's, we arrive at -0.046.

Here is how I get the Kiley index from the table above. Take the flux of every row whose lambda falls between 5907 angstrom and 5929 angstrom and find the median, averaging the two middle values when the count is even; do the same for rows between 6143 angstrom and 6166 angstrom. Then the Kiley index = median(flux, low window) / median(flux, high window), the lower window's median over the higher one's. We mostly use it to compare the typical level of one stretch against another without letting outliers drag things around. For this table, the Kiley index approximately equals 0.95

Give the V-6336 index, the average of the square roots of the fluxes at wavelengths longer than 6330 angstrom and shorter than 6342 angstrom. 2.57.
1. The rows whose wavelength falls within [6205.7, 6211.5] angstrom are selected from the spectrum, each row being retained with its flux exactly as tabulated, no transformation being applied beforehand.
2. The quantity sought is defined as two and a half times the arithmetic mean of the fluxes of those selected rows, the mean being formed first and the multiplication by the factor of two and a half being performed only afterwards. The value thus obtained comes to 16.7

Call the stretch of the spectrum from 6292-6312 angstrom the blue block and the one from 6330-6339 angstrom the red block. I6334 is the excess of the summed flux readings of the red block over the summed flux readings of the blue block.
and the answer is -30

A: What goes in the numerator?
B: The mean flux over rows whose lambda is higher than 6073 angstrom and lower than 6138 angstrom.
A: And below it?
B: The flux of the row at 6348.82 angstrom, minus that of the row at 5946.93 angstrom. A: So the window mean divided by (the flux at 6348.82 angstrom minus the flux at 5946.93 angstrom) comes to -111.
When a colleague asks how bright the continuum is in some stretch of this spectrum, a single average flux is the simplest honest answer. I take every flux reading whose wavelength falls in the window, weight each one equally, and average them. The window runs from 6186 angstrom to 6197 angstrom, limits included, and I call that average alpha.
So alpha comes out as 6.5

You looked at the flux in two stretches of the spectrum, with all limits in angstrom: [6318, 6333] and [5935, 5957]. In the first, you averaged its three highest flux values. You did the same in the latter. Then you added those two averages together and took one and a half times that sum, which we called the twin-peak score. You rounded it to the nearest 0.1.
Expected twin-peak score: 20.3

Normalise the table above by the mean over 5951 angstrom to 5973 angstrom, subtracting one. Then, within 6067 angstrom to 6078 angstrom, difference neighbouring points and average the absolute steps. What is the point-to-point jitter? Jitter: 0.011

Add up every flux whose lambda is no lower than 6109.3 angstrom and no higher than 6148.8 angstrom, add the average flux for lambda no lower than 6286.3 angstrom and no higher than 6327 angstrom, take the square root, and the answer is 10.1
